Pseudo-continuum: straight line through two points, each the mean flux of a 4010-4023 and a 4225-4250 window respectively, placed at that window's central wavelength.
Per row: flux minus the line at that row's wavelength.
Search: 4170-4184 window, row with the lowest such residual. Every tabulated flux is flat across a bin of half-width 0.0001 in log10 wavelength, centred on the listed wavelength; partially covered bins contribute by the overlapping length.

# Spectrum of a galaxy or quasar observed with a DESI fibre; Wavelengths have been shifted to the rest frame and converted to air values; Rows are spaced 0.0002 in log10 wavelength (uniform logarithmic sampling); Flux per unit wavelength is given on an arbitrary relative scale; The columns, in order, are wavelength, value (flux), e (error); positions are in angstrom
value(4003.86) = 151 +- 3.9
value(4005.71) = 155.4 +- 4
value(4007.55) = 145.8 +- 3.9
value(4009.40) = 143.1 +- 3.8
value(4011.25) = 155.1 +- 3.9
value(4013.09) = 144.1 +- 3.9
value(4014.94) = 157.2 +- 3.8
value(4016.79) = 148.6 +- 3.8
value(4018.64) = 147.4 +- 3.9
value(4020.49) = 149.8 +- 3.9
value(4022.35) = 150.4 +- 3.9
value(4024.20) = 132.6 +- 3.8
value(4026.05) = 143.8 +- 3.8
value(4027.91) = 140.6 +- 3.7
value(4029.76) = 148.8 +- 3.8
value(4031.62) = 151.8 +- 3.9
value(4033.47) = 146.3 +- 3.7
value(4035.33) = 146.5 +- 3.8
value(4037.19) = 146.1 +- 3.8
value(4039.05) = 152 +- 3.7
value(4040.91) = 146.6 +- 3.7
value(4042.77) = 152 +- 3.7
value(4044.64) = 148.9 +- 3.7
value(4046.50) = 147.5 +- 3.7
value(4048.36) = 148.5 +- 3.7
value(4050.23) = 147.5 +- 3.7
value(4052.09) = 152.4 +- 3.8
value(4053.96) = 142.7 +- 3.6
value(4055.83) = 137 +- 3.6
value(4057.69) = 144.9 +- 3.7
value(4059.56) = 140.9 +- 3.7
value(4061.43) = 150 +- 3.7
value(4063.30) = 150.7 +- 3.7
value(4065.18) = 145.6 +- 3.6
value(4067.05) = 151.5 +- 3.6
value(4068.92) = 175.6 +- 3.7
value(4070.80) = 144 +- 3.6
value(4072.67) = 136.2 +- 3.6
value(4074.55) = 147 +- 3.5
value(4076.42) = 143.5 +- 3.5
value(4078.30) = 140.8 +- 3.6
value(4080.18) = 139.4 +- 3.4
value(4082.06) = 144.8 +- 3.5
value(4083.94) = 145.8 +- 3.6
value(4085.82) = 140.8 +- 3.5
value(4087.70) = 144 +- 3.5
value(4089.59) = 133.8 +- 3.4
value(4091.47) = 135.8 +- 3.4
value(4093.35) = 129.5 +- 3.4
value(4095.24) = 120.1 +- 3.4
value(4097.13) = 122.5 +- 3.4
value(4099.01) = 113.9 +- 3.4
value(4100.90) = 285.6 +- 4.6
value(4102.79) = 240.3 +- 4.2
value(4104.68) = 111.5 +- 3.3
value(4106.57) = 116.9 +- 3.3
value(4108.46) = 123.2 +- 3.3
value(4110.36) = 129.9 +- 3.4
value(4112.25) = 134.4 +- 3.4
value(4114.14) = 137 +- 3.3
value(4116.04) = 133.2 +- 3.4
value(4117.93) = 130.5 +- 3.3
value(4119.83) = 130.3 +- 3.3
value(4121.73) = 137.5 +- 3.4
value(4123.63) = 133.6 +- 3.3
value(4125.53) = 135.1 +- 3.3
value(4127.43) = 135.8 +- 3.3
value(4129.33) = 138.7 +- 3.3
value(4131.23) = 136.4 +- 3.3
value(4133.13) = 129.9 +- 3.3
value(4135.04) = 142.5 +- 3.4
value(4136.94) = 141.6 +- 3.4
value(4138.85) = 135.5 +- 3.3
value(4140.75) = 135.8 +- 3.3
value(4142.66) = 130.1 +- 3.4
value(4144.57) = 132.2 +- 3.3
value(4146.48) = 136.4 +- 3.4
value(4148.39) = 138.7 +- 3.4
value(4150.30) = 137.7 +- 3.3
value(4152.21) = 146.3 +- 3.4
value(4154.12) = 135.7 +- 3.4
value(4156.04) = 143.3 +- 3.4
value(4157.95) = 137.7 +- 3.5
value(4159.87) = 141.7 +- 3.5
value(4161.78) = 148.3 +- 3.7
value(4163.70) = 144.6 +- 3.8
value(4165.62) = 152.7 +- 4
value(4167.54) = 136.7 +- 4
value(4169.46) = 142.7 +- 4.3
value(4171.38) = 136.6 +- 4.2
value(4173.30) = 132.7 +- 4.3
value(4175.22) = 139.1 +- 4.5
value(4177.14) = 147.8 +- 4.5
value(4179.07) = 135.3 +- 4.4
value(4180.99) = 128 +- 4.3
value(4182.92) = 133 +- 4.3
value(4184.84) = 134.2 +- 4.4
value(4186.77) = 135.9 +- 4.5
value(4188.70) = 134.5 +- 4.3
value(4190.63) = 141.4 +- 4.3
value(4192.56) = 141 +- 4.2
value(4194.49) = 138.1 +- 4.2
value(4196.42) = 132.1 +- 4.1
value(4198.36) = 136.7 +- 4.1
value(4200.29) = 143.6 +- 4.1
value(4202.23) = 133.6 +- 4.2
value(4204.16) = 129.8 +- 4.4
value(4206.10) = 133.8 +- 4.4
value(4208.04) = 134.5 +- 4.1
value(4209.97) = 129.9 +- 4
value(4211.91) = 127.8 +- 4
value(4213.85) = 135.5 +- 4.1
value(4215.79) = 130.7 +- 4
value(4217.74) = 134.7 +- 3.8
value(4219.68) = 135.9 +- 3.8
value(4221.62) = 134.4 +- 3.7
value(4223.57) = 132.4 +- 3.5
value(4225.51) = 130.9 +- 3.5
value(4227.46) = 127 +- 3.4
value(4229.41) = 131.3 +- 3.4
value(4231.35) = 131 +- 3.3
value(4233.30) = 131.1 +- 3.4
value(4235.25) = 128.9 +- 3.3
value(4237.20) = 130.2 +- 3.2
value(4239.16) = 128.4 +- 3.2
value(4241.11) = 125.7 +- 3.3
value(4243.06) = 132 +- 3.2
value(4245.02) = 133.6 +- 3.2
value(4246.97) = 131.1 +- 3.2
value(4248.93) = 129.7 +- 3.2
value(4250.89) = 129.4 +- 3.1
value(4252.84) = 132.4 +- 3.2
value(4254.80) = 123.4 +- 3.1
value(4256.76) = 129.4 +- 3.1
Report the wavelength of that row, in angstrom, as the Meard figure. 4180.99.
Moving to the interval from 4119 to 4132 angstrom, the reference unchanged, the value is 4119.83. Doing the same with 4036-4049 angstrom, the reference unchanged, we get 4037.19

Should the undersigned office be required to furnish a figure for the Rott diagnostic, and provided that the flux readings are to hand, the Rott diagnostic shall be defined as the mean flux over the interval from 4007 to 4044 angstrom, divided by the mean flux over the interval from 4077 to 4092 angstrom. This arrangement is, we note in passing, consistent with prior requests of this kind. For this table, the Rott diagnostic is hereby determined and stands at 1.05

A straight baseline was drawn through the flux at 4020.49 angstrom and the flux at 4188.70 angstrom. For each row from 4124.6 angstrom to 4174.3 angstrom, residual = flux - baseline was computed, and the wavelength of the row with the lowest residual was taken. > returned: 4133.13 angstrom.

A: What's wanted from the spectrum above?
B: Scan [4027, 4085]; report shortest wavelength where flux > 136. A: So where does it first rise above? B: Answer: 4027.91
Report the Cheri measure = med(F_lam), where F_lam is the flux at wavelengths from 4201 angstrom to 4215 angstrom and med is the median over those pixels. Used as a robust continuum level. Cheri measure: 134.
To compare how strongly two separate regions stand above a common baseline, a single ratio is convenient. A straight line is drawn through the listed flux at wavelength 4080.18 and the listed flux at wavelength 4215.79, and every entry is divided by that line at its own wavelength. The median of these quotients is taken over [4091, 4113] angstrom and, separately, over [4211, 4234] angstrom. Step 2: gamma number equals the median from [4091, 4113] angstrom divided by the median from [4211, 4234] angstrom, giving 0.90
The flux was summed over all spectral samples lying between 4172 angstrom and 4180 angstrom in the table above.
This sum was 555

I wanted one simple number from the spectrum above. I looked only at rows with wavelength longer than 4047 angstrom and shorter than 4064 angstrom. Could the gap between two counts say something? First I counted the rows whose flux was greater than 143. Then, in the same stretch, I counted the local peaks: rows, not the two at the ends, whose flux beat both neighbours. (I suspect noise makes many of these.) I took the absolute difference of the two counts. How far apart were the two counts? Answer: 4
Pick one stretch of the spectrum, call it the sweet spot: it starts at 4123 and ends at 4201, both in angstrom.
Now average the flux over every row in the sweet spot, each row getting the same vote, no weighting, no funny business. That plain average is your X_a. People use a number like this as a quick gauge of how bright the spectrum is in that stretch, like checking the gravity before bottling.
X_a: 138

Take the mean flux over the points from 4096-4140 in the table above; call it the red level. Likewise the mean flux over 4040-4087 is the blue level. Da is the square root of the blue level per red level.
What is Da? 1.01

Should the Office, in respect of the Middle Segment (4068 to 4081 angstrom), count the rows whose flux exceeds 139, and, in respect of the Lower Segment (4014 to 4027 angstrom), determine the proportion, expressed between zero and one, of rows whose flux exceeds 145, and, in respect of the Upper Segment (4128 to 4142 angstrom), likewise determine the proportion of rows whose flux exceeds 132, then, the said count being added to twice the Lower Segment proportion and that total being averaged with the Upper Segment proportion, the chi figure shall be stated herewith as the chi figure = 4.1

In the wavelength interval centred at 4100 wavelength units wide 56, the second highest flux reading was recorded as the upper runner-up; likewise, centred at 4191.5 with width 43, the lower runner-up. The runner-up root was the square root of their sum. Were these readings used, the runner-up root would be 19.6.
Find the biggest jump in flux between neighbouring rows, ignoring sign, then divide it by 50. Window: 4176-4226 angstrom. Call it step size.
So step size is 0.25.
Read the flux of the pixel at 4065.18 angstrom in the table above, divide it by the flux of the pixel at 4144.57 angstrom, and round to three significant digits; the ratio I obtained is 1.10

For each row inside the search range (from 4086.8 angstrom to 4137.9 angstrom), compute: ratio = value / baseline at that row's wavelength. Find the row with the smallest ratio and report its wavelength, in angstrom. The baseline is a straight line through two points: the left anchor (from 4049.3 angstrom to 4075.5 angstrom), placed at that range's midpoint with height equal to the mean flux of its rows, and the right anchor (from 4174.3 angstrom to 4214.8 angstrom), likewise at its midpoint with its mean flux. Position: 4104.68 angstrom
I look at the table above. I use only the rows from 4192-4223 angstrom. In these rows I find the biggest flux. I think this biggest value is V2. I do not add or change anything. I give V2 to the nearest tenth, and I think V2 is 143.6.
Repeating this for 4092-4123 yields 285.6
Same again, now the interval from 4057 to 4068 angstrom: 151.5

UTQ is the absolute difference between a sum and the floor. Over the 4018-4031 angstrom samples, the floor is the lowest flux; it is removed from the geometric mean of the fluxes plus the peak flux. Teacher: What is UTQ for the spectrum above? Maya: 162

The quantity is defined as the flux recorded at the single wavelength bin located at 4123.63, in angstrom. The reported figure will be 133.6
